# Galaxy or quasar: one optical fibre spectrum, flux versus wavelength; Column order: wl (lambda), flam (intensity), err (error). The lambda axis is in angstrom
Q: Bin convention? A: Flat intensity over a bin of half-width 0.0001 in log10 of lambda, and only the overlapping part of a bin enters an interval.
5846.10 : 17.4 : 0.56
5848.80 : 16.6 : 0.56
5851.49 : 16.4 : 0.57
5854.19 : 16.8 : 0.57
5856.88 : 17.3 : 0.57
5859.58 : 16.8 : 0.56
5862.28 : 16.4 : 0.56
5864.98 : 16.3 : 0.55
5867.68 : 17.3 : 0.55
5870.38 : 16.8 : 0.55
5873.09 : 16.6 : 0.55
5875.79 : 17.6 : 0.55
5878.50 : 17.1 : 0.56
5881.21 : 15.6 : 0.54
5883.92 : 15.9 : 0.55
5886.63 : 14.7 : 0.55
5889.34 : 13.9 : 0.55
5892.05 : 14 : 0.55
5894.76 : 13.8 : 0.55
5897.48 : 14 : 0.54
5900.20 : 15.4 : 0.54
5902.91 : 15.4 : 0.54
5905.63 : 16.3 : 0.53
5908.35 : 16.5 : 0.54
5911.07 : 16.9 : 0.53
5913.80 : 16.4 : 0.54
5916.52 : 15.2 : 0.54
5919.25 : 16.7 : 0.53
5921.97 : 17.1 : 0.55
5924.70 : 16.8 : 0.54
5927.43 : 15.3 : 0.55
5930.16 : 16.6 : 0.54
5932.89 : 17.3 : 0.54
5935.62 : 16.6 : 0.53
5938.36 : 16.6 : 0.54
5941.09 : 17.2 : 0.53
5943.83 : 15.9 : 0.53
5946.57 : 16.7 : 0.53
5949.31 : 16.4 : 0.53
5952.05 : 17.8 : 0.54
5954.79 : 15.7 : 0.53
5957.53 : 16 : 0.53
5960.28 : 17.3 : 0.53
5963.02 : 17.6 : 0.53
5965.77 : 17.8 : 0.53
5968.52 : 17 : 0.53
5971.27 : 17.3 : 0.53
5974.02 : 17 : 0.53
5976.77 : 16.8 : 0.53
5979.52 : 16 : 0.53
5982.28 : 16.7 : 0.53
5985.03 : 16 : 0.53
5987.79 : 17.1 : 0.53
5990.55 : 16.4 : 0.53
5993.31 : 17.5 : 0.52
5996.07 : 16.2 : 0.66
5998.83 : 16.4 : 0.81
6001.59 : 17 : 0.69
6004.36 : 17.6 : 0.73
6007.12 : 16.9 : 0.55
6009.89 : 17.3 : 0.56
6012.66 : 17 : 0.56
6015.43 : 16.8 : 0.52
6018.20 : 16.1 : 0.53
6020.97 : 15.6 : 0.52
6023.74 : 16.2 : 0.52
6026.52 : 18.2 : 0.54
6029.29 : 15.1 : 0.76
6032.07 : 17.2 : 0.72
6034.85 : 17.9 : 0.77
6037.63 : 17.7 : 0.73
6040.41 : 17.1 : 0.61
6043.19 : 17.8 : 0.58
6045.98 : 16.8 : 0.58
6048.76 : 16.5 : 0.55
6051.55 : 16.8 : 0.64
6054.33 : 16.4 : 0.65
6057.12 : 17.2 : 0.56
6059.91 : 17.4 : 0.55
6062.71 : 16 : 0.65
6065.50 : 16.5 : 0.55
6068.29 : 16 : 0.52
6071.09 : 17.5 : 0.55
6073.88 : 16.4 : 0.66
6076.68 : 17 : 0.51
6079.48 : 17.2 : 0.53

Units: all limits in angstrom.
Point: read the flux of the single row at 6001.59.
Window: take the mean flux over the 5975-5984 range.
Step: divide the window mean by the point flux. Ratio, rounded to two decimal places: 0.97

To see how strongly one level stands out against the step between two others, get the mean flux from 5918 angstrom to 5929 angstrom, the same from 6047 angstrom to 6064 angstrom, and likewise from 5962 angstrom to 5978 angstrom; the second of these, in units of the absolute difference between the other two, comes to 22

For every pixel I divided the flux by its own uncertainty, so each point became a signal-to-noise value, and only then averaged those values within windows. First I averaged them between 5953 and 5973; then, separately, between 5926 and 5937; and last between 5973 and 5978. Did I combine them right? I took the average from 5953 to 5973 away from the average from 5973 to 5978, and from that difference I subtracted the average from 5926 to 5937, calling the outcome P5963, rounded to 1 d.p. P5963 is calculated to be -30.6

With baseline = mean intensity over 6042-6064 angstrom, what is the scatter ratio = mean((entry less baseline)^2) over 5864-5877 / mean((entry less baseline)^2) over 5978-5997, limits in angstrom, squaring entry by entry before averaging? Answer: 0.60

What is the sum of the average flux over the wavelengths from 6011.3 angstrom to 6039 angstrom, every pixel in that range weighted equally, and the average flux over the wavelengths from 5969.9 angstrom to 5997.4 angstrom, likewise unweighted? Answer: 33.5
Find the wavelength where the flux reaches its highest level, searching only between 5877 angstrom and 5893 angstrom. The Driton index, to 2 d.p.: 5878.50 angstrom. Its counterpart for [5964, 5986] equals 5965.77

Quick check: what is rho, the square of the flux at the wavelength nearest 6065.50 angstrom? 272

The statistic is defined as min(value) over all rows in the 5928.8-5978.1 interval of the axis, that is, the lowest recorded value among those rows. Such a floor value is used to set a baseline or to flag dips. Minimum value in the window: 15.7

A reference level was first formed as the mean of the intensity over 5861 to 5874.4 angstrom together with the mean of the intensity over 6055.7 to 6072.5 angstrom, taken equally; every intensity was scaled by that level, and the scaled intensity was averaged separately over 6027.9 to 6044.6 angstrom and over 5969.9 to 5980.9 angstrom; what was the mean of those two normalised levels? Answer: 1.014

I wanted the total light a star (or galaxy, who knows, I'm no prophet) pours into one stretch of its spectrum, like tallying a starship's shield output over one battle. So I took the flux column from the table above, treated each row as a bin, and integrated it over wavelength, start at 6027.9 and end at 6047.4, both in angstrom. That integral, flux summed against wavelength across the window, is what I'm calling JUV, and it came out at 333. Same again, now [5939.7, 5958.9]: 317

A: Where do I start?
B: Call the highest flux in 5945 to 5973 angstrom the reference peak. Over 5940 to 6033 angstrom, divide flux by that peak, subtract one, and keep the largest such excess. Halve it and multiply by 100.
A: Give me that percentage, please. 1.1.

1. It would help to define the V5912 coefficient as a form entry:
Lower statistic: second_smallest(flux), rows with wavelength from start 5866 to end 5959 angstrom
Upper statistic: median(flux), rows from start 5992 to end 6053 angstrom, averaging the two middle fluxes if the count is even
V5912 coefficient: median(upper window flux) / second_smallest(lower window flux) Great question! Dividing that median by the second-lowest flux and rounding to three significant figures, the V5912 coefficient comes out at 1.22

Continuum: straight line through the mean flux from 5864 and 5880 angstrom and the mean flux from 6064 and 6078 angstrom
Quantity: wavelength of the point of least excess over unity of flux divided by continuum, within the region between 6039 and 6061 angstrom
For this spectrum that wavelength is 6054.33 angstrom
